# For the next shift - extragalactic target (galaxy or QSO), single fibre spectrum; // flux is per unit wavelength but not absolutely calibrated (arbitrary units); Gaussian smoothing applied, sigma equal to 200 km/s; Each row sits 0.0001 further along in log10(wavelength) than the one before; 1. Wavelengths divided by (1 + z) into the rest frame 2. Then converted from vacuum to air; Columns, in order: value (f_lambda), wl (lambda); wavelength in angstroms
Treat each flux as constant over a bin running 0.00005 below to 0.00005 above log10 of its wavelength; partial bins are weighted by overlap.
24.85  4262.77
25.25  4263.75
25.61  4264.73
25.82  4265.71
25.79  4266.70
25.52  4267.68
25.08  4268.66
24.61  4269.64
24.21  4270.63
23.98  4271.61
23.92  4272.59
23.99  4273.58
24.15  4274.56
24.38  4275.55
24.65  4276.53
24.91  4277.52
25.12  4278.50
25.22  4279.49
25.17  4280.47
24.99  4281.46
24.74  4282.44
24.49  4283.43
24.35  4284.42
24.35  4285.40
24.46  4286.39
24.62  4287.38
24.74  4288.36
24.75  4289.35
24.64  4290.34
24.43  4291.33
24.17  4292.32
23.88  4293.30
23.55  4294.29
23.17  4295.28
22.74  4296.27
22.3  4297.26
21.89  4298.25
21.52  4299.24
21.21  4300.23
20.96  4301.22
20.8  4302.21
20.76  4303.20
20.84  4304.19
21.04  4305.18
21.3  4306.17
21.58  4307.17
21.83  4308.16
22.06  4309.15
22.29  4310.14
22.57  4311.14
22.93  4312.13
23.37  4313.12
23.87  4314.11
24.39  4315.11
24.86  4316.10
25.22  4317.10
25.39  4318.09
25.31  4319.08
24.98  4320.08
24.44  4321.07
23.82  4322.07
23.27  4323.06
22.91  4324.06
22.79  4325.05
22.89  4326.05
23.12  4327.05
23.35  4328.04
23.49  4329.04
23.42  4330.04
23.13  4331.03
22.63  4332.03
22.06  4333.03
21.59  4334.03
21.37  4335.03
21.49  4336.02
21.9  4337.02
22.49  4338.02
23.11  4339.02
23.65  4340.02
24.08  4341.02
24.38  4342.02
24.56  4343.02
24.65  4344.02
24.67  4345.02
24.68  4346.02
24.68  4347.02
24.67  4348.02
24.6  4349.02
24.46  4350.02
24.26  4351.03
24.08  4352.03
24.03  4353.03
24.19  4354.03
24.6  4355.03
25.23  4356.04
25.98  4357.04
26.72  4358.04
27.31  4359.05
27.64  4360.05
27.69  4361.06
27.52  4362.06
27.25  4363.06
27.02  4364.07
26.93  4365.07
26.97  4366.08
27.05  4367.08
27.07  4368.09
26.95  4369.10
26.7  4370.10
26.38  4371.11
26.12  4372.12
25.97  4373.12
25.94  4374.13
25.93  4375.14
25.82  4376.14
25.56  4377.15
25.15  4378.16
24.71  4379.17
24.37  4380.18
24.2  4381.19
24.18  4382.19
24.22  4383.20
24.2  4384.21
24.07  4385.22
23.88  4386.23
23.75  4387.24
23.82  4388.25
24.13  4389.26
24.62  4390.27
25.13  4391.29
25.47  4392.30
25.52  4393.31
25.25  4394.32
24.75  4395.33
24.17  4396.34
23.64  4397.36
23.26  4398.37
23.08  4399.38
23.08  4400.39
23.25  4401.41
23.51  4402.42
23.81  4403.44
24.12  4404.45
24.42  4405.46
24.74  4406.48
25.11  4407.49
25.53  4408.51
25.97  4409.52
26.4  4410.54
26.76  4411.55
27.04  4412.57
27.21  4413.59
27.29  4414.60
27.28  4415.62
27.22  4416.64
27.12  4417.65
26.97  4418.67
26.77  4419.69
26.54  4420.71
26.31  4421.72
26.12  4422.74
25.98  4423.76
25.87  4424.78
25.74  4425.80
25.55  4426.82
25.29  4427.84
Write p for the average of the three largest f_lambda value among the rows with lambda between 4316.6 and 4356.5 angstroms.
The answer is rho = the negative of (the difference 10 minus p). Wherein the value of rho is 15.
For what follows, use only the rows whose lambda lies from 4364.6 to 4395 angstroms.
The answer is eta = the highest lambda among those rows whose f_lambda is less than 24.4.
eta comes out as 4389.26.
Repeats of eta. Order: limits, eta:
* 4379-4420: 4404.45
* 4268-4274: 4273.58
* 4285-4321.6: 4315.11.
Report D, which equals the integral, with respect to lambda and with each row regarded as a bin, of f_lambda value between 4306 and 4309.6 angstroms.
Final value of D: 78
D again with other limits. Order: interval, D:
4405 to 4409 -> 100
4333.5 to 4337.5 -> 86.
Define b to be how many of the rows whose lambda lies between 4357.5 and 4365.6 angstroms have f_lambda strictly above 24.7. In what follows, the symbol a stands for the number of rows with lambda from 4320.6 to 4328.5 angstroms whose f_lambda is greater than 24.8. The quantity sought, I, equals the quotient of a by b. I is 0.0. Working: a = 0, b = 8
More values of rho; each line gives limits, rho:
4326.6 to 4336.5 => 13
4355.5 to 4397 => 18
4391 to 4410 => 16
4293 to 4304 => 14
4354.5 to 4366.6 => 18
